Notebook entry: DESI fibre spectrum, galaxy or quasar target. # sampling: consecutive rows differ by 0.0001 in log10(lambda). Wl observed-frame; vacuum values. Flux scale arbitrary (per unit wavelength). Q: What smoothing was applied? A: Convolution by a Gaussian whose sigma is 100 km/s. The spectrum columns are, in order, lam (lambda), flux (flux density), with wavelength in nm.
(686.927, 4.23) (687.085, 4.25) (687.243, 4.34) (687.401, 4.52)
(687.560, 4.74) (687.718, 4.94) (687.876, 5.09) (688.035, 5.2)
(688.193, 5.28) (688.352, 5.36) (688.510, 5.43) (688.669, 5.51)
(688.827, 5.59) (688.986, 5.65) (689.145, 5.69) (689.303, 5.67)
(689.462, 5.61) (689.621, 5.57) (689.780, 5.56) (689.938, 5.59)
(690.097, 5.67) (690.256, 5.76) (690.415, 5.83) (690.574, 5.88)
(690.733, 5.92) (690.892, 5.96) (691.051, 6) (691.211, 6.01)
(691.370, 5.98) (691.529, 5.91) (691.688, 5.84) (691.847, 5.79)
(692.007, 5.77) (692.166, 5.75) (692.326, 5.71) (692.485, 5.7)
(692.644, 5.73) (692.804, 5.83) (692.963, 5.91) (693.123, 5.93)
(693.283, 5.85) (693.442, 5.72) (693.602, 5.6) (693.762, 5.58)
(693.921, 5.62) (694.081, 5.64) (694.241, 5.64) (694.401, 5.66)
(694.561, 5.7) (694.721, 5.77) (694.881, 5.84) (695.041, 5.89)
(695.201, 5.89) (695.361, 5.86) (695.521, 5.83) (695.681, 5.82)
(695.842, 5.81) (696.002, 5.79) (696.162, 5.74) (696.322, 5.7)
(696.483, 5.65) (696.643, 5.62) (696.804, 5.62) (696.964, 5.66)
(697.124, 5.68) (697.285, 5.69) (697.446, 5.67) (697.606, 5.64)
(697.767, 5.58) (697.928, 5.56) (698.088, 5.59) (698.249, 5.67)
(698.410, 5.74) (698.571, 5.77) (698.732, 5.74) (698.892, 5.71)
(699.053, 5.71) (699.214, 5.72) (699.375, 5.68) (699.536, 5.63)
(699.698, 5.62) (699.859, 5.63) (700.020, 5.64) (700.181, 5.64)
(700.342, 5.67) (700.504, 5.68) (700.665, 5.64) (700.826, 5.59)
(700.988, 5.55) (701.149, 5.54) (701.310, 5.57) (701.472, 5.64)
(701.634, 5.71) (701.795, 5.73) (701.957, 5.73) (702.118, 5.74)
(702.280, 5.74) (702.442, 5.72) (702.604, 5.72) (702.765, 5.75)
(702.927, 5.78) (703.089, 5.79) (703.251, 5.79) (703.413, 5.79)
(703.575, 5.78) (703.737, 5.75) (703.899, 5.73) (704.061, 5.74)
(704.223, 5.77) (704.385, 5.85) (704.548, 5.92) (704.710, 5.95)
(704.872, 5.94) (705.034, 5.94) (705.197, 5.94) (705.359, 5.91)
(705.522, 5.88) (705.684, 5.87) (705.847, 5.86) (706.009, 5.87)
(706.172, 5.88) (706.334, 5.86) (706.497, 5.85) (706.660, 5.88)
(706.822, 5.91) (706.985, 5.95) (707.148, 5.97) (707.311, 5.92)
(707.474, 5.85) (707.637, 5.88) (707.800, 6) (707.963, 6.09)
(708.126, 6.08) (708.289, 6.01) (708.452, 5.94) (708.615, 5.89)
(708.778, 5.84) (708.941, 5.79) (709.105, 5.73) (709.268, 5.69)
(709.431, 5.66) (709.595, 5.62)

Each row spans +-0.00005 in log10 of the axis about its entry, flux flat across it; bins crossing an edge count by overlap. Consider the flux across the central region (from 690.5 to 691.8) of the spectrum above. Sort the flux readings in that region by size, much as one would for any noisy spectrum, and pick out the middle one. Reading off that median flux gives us 5.94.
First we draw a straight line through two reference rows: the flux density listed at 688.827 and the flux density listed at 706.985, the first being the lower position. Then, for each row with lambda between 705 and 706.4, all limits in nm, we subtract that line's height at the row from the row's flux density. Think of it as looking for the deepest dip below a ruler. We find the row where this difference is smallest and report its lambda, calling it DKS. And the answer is 706.334 nm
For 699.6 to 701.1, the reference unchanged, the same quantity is 700.988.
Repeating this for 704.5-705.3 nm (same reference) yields 704.548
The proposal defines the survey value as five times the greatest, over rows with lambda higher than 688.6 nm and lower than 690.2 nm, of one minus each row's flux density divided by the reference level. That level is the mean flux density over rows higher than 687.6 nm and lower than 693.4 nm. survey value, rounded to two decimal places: 0.15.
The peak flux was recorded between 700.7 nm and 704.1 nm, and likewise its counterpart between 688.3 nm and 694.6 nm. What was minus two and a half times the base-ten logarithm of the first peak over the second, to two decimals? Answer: 0.04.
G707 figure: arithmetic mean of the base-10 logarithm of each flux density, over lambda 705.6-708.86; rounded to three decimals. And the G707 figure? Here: 0.772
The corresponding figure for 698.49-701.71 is 0.752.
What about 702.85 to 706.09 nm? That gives 0.767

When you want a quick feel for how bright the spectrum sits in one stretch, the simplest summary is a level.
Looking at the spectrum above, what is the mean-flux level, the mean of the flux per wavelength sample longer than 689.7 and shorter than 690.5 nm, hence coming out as 5.7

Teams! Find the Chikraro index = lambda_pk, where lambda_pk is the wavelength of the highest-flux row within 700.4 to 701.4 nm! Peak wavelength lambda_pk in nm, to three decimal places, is 700.504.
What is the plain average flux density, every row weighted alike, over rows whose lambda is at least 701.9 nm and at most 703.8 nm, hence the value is 5.76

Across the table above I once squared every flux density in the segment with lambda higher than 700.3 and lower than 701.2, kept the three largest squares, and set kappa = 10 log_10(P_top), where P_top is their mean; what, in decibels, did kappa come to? 15.1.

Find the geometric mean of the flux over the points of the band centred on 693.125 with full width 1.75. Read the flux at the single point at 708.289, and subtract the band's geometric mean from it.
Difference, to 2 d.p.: 0.27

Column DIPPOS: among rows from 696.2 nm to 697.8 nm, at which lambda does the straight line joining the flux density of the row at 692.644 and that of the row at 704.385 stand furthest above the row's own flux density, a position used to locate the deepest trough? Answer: 697.767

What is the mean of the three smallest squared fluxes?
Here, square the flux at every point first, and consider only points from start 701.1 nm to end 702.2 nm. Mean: 31.2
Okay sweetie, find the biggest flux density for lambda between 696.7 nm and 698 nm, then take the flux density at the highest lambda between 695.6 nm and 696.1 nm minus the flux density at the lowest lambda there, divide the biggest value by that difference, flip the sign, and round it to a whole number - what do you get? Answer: 190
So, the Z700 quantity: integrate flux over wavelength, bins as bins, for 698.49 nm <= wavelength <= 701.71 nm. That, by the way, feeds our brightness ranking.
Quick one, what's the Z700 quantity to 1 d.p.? 18.2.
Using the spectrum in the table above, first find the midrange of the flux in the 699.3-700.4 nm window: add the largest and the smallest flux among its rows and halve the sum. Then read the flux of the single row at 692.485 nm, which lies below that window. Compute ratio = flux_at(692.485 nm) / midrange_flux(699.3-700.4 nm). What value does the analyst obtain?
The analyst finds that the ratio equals 1.01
